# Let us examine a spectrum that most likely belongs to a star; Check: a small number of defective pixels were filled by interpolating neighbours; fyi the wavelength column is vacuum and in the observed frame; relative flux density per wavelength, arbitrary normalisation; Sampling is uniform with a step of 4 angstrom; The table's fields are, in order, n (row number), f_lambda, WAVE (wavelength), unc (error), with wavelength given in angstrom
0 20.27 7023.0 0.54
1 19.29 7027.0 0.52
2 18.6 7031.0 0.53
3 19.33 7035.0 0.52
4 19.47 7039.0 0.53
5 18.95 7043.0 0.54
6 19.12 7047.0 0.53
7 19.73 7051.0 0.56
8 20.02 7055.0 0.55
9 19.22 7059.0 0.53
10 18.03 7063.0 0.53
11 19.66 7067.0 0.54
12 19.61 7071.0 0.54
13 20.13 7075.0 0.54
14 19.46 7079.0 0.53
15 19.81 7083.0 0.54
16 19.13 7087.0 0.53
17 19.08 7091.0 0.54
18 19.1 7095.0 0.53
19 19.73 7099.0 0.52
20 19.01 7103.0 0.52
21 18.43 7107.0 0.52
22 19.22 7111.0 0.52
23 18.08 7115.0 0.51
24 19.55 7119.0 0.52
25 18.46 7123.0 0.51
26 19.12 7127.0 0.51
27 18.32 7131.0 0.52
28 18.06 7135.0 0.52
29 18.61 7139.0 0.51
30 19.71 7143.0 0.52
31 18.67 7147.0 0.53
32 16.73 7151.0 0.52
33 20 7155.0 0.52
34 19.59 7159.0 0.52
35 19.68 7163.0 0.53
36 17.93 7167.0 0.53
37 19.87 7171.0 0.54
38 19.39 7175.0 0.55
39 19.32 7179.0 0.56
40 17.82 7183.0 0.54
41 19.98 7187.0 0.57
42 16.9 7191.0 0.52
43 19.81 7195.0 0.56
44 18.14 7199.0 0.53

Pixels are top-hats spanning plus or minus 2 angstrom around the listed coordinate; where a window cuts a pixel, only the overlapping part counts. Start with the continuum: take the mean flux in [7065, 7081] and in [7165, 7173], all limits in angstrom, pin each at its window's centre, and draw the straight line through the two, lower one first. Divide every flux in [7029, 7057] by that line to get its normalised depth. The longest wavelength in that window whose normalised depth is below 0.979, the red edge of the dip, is 7047.0 angstrom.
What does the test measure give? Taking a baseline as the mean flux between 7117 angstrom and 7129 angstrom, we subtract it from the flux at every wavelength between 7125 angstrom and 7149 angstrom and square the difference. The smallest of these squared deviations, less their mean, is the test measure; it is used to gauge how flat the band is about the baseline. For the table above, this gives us -0.37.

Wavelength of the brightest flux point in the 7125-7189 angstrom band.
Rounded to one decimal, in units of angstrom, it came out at 7155.0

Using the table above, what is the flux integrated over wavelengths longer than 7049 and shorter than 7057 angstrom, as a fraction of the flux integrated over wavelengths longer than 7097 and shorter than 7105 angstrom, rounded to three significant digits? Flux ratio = 1.03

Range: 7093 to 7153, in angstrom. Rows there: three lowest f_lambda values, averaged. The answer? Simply 17.6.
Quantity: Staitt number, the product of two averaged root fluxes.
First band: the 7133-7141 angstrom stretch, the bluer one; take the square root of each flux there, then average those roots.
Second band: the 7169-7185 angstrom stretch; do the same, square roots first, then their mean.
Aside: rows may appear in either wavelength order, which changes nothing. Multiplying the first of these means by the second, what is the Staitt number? 18.7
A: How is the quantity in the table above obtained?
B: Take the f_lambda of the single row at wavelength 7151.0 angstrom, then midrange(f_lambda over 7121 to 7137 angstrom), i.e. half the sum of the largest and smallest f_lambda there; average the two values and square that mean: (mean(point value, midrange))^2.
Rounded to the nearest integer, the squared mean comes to 312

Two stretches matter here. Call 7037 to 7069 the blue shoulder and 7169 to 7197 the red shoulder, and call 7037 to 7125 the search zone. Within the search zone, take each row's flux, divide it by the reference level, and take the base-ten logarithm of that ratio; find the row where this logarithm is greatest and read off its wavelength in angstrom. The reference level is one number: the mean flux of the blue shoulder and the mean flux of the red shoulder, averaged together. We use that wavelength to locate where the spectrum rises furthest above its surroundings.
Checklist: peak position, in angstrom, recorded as 7075.0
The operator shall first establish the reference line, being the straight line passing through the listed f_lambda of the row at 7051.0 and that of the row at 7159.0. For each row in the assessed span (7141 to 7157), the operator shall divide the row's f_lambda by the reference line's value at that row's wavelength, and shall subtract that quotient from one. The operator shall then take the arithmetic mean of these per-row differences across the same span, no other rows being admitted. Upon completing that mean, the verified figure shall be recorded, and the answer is 0.042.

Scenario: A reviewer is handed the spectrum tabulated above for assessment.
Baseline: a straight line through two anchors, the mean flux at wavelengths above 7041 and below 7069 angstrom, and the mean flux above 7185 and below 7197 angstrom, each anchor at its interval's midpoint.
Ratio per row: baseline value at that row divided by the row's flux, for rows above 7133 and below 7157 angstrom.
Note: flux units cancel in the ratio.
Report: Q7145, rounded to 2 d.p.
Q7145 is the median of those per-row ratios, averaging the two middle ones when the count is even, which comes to 1.02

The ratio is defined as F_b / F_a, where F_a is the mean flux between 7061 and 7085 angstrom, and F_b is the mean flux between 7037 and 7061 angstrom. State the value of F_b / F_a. 0.998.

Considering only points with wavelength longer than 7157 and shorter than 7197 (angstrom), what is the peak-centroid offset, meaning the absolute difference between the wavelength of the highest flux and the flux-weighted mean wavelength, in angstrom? 10.1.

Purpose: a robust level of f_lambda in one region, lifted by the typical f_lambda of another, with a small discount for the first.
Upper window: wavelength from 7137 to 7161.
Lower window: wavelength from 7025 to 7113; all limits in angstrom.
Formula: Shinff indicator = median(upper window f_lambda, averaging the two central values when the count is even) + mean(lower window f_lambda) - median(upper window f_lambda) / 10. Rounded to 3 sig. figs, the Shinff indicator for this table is 36.5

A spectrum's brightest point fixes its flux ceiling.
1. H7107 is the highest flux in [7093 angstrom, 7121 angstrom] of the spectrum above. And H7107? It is 19.73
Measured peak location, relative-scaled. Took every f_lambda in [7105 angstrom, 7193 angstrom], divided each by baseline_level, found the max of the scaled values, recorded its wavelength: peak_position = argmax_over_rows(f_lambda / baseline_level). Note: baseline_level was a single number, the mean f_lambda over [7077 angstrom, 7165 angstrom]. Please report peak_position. 7155.0 angstrom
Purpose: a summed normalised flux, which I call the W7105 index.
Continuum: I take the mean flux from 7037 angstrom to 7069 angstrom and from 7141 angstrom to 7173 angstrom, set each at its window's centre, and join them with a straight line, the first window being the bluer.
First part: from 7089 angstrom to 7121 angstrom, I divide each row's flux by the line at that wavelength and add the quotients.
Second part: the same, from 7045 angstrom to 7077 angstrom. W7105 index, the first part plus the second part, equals 16.0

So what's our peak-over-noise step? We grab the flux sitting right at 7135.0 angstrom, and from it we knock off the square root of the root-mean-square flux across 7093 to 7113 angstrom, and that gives 13.7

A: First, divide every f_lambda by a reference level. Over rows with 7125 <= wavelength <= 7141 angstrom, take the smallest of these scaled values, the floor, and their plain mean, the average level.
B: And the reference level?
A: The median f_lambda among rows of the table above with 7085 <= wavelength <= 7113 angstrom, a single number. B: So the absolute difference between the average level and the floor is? 0.024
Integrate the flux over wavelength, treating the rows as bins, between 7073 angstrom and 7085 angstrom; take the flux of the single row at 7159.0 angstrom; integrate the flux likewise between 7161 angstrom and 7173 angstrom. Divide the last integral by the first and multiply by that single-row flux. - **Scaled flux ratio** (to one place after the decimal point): 19.0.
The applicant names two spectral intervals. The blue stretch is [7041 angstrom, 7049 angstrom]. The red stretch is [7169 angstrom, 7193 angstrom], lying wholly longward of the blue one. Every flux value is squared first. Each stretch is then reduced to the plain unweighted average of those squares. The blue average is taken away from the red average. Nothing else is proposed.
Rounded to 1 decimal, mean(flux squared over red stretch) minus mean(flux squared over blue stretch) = -4.6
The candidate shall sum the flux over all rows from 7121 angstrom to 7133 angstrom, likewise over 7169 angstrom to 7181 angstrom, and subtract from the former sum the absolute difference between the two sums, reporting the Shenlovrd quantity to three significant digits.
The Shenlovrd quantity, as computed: 53.2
